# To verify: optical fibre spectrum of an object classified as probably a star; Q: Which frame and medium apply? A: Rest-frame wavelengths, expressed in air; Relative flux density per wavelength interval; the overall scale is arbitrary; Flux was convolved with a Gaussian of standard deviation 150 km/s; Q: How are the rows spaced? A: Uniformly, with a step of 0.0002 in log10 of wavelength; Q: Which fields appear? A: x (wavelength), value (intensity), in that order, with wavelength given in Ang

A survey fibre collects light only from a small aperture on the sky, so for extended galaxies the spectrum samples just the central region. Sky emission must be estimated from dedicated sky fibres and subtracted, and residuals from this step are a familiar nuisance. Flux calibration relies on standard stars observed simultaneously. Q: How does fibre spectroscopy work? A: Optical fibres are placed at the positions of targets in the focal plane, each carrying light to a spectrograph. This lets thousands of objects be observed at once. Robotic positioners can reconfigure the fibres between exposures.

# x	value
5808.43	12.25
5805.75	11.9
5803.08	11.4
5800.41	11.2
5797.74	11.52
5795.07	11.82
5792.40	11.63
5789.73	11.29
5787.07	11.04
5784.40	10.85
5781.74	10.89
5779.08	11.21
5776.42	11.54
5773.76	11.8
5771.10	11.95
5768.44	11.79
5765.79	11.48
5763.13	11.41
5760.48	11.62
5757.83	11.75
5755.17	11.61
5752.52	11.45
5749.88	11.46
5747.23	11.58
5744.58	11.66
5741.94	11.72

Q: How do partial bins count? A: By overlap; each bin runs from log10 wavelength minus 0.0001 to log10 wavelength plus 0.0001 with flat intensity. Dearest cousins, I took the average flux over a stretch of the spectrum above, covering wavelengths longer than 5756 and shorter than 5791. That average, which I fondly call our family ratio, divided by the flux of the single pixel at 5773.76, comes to 0.97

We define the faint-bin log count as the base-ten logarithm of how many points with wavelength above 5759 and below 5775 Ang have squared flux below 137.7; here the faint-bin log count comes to 0.477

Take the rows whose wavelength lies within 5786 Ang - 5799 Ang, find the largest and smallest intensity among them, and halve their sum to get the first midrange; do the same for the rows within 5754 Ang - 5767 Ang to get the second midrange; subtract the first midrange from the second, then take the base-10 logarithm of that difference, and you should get -0.82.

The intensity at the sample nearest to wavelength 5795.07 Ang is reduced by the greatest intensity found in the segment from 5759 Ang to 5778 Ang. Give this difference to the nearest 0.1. -0.1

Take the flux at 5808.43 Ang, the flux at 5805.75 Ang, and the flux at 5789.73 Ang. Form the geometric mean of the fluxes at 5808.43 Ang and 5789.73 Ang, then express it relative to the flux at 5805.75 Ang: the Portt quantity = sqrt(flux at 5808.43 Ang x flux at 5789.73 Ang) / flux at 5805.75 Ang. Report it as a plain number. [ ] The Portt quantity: 0.988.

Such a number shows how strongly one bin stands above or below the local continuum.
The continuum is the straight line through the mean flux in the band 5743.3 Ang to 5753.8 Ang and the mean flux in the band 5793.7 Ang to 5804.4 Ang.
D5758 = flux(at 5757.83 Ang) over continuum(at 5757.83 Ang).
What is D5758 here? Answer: 1.02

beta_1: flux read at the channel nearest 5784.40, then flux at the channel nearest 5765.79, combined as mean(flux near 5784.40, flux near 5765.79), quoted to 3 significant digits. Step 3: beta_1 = 11.2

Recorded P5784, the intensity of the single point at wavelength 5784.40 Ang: 10.85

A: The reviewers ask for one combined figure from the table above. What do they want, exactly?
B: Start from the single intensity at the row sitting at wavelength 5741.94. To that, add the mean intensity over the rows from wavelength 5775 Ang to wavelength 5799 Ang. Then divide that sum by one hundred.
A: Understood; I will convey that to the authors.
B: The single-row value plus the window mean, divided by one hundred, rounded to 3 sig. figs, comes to 0.230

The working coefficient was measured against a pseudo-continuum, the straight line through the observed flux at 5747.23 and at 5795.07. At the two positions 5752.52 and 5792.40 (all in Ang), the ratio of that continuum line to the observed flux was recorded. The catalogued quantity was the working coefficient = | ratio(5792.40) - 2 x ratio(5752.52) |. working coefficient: 1.012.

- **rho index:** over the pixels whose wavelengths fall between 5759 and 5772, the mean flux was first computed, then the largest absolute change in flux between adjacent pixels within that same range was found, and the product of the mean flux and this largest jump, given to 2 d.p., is 3.61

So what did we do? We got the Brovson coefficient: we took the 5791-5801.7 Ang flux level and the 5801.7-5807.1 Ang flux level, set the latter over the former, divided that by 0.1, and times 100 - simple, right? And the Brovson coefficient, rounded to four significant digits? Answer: 1009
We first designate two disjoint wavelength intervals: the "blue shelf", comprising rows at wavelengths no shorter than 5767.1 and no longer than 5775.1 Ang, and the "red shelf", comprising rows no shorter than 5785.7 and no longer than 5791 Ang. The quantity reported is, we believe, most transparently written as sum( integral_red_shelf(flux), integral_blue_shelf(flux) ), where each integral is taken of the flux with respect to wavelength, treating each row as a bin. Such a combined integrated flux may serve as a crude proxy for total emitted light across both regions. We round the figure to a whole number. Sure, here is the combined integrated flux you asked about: 154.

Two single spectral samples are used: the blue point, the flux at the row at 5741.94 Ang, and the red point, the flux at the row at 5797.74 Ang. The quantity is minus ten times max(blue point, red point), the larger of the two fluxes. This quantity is -117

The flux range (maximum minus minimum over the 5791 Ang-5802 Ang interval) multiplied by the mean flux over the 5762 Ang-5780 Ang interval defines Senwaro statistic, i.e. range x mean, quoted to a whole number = 7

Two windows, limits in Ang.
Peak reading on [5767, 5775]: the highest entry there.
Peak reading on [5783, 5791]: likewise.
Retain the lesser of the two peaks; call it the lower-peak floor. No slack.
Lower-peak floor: 11.3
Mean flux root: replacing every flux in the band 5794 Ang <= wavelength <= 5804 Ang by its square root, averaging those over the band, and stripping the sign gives 3.389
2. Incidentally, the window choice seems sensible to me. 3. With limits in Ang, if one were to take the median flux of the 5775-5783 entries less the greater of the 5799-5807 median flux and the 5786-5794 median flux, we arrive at -0.19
